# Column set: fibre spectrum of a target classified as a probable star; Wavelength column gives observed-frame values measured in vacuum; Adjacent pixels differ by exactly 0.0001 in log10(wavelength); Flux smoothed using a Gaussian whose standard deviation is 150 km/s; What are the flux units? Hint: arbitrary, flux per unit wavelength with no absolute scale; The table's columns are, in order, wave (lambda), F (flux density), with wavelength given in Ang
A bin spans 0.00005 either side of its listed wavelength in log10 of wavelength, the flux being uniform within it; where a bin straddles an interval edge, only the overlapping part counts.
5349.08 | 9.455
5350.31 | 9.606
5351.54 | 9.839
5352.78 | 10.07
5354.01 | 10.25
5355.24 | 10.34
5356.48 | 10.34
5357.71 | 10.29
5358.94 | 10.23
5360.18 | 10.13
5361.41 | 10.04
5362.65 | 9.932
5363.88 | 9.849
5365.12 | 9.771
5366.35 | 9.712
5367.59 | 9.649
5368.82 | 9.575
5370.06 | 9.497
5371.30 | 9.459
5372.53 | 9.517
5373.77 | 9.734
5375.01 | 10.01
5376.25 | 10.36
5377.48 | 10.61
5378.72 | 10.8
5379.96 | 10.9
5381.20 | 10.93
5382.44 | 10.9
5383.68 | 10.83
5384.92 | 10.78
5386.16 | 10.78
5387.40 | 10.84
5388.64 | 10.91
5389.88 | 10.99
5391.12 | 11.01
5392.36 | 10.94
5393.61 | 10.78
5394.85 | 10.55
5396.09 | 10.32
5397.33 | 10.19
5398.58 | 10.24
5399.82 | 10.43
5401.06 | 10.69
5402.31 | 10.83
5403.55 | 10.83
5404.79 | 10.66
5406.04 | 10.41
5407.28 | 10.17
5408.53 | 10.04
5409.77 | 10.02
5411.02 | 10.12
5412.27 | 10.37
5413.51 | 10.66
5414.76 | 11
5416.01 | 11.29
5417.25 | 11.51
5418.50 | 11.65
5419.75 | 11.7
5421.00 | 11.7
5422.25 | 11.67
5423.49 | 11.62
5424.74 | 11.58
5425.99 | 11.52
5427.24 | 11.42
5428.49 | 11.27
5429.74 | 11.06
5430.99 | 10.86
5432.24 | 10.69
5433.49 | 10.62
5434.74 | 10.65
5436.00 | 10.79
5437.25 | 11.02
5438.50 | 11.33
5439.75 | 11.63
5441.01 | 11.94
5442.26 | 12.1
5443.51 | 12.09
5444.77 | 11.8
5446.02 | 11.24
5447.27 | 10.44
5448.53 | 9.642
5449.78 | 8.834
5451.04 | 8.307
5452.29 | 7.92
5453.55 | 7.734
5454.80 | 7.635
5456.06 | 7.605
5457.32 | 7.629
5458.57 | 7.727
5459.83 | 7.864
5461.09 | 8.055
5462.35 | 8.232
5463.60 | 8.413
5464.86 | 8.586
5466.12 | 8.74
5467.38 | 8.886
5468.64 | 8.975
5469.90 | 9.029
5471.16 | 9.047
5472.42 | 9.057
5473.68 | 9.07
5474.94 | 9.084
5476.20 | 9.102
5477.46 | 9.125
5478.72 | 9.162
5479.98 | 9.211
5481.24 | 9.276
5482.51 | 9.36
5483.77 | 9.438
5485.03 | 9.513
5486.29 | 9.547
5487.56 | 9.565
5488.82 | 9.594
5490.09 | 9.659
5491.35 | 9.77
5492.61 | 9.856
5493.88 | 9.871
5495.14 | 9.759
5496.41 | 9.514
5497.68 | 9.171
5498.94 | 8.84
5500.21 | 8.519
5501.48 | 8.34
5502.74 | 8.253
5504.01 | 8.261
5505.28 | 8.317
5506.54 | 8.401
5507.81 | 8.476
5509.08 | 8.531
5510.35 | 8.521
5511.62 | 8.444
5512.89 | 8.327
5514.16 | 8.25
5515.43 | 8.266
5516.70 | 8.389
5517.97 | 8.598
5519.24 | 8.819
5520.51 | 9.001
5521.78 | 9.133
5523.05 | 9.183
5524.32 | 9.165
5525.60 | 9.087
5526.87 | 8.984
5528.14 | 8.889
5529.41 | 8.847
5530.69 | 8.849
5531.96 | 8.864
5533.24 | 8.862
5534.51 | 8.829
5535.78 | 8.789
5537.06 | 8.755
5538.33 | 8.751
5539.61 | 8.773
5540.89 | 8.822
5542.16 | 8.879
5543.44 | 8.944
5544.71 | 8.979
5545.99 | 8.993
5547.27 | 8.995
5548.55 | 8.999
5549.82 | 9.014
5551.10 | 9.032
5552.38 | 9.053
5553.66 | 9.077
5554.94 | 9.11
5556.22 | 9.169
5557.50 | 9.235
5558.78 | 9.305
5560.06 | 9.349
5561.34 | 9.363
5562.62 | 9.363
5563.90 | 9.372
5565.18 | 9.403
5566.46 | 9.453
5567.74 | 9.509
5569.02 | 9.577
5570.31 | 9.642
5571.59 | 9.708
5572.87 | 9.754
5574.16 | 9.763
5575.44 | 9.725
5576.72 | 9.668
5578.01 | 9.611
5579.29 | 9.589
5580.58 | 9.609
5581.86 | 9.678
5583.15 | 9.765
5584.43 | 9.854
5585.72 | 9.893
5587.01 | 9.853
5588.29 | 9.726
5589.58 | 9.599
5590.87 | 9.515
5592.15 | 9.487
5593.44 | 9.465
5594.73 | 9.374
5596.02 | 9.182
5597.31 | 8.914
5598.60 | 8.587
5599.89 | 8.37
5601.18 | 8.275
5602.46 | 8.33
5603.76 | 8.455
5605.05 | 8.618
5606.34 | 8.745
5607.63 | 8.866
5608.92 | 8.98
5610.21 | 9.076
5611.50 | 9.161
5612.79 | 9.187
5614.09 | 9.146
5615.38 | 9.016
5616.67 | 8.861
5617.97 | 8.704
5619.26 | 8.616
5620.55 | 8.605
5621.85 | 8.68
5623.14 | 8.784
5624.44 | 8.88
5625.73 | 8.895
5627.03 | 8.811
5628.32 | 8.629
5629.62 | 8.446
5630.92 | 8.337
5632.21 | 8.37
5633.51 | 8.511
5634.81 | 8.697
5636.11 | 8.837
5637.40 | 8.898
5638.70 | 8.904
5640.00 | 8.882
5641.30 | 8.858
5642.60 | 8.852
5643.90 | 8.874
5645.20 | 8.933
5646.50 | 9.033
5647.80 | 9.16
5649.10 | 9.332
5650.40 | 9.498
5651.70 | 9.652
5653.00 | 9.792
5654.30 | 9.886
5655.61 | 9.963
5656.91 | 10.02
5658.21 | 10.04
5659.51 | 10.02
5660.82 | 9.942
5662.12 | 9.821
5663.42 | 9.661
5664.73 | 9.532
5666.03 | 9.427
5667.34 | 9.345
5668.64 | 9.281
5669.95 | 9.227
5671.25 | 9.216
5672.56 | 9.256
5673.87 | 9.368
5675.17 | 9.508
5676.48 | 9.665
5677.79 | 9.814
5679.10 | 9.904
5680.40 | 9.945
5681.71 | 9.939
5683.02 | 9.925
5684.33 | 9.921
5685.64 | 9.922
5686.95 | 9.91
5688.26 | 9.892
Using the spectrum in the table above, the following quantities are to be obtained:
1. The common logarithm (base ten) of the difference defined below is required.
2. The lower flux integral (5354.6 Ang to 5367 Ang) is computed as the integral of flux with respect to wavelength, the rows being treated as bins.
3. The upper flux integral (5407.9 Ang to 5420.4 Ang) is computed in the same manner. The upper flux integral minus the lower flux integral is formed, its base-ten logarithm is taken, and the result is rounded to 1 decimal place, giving 1.0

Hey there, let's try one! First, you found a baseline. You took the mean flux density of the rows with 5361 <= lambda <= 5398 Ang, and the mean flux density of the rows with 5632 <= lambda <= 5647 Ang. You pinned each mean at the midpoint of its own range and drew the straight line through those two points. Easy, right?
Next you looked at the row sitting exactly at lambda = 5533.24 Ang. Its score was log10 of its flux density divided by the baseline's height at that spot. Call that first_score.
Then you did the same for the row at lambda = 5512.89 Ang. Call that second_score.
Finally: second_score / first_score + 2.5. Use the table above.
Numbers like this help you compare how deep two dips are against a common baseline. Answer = 4.7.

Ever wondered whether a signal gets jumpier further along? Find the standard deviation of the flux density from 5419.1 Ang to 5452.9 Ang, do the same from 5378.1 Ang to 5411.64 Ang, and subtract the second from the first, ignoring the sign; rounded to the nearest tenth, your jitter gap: 0.8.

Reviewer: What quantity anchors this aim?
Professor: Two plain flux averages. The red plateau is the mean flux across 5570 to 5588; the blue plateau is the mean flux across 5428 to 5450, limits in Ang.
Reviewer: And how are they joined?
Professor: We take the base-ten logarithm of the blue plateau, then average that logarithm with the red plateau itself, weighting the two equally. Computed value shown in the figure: 5.38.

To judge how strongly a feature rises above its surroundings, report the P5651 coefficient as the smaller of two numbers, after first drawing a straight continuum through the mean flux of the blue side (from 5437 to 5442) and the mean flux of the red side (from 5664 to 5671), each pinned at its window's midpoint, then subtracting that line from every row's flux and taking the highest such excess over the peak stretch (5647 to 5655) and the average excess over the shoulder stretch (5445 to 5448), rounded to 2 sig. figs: -0.57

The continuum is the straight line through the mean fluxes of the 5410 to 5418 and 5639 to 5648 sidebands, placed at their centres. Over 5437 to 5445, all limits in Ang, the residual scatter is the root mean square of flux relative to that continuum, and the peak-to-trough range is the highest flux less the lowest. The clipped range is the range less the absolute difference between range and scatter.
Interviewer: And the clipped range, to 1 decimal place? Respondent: 1.0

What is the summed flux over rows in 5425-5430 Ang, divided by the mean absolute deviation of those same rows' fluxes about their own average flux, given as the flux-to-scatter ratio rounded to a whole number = 297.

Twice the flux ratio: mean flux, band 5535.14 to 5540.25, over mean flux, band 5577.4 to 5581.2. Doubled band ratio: 1.8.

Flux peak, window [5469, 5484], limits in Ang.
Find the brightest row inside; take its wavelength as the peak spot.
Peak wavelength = 5483.77 Ang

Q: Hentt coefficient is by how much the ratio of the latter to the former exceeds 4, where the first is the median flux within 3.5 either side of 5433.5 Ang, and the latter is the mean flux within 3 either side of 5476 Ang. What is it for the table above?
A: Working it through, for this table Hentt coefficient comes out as -3.15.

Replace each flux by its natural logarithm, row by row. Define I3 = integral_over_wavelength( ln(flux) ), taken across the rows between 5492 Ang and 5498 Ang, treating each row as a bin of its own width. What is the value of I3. 14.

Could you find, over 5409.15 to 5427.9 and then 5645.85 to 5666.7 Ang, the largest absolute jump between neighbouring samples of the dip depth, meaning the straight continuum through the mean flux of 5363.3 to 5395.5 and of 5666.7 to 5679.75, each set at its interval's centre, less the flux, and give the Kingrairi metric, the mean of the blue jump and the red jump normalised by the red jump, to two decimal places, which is 1.48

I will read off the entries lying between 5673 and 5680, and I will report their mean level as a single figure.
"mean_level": 9.7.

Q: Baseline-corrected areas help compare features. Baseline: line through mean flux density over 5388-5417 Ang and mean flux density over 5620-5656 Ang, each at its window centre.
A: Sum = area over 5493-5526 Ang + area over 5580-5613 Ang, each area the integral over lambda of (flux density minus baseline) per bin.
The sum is -39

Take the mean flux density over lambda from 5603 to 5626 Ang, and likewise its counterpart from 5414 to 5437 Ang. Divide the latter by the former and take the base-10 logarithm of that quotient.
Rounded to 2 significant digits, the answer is 0.10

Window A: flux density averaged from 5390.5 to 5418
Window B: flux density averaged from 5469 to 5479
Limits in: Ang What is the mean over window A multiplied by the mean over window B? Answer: 96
